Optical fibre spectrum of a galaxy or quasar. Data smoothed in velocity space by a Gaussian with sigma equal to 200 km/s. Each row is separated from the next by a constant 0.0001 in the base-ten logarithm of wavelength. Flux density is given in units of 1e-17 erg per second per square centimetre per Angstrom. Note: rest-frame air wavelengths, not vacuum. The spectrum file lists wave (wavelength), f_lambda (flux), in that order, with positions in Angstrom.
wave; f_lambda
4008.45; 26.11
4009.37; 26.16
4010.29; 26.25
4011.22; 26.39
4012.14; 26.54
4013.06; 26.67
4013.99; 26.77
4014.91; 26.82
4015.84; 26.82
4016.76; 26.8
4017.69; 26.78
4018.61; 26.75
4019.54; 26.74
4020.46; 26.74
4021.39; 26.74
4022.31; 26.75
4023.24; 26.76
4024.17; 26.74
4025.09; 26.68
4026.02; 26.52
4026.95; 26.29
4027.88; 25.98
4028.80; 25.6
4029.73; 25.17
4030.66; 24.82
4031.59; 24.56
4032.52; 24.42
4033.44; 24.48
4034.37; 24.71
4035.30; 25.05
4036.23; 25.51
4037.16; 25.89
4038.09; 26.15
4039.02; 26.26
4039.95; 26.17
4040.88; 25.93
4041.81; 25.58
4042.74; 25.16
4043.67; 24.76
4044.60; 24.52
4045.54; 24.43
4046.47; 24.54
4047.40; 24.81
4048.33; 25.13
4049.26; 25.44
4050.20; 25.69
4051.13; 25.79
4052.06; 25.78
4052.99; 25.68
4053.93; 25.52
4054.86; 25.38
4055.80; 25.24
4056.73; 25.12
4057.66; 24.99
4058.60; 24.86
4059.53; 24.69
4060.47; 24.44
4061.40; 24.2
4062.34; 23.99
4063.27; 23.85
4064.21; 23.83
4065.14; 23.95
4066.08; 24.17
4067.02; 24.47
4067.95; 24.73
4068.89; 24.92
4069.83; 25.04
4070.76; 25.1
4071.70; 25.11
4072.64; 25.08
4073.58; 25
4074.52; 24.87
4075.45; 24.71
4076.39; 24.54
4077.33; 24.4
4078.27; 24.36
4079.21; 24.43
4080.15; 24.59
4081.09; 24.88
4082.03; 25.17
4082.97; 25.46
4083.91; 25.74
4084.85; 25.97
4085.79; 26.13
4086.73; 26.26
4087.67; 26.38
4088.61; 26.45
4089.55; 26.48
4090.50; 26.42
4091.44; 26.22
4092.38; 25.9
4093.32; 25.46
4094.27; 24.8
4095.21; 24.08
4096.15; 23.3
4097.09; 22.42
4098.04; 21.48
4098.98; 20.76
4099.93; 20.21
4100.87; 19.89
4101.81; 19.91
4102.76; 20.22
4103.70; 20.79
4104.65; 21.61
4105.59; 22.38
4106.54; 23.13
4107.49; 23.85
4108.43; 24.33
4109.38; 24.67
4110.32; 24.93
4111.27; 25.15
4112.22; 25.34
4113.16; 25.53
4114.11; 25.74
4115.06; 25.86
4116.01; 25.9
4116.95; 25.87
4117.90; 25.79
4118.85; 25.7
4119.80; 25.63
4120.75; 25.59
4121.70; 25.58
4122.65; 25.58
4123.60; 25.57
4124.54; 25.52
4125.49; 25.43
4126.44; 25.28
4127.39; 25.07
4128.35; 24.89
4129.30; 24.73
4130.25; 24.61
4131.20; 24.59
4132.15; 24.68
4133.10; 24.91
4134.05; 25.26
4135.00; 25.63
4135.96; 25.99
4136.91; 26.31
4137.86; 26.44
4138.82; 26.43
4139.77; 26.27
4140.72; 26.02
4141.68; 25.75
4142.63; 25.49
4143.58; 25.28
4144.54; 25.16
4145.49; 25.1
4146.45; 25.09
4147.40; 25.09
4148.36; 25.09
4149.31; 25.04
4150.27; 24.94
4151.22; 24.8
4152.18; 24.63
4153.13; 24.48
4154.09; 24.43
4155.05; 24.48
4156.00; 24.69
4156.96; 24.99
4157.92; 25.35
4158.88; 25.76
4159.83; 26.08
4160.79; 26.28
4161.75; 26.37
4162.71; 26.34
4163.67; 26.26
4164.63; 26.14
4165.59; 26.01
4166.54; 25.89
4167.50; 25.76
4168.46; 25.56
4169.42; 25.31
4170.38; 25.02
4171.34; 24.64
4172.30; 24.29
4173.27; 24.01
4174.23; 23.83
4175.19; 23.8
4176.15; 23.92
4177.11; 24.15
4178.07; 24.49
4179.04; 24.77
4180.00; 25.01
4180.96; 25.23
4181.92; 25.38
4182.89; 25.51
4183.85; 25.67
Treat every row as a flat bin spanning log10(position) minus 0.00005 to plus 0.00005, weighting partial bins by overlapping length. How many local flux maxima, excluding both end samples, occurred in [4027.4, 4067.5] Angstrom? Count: 2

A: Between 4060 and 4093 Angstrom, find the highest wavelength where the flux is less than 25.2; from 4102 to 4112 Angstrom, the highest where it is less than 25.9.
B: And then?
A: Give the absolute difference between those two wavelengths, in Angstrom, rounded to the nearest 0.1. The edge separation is 29.2 Angstrom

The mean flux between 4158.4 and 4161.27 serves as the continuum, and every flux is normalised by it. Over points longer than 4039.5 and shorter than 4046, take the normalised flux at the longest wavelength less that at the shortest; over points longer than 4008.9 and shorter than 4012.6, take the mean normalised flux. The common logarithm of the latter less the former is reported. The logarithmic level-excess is 0.033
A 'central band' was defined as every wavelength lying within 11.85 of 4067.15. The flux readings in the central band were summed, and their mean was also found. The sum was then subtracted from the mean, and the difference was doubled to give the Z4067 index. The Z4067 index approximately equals -1182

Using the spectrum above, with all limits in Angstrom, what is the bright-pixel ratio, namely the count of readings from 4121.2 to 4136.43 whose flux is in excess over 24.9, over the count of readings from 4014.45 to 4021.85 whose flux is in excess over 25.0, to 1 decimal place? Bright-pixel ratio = 1.4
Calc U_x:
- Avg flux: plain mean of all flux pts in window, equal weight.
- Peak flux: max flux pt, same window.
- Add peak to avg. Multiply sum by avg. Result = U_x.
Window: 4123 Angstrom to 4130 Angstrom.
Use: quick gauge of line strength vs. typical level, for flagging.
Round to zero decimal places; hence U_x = 1280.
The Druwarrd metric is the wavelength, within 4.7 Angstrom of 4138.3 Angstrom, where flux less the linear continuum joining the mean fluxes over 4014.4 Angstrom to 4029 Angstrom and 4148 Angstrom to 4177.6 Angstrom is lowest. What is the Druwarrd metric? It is 4134.05 Angstrom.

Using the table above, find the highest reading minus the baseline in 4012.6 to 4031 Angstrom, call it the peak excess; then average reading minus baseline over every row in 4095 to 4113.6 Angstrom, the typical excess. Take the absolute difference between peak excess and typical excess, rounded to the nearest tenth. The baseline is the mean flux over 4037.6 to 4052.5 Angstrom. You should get 4.1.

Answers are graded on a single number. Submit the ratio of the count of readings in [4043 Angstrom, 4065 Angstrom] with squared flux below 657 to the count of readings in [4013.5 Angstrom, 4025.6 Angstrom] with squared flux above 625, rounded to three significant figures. 1.46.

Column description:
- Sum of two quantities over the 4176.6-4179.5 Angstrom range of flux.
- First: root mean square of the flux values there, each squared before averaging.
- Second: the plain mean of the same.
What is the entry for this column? 48.9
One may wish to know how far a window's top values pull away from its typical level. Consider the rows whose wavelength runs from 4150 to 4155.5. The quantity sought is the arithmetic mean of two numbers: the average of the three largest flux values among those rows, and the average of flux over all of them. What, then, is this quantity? 24.7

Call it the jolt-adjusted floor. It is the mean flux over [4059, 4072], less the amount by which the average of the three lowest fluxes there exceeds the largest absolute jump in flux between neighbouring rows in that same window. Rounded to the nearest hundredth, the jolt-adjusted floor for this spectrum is 0.89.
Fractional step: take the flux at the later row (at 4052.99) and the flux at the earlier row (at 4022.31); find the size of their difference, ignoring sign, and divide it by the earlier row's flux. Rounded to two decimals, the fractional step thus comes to 0.04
